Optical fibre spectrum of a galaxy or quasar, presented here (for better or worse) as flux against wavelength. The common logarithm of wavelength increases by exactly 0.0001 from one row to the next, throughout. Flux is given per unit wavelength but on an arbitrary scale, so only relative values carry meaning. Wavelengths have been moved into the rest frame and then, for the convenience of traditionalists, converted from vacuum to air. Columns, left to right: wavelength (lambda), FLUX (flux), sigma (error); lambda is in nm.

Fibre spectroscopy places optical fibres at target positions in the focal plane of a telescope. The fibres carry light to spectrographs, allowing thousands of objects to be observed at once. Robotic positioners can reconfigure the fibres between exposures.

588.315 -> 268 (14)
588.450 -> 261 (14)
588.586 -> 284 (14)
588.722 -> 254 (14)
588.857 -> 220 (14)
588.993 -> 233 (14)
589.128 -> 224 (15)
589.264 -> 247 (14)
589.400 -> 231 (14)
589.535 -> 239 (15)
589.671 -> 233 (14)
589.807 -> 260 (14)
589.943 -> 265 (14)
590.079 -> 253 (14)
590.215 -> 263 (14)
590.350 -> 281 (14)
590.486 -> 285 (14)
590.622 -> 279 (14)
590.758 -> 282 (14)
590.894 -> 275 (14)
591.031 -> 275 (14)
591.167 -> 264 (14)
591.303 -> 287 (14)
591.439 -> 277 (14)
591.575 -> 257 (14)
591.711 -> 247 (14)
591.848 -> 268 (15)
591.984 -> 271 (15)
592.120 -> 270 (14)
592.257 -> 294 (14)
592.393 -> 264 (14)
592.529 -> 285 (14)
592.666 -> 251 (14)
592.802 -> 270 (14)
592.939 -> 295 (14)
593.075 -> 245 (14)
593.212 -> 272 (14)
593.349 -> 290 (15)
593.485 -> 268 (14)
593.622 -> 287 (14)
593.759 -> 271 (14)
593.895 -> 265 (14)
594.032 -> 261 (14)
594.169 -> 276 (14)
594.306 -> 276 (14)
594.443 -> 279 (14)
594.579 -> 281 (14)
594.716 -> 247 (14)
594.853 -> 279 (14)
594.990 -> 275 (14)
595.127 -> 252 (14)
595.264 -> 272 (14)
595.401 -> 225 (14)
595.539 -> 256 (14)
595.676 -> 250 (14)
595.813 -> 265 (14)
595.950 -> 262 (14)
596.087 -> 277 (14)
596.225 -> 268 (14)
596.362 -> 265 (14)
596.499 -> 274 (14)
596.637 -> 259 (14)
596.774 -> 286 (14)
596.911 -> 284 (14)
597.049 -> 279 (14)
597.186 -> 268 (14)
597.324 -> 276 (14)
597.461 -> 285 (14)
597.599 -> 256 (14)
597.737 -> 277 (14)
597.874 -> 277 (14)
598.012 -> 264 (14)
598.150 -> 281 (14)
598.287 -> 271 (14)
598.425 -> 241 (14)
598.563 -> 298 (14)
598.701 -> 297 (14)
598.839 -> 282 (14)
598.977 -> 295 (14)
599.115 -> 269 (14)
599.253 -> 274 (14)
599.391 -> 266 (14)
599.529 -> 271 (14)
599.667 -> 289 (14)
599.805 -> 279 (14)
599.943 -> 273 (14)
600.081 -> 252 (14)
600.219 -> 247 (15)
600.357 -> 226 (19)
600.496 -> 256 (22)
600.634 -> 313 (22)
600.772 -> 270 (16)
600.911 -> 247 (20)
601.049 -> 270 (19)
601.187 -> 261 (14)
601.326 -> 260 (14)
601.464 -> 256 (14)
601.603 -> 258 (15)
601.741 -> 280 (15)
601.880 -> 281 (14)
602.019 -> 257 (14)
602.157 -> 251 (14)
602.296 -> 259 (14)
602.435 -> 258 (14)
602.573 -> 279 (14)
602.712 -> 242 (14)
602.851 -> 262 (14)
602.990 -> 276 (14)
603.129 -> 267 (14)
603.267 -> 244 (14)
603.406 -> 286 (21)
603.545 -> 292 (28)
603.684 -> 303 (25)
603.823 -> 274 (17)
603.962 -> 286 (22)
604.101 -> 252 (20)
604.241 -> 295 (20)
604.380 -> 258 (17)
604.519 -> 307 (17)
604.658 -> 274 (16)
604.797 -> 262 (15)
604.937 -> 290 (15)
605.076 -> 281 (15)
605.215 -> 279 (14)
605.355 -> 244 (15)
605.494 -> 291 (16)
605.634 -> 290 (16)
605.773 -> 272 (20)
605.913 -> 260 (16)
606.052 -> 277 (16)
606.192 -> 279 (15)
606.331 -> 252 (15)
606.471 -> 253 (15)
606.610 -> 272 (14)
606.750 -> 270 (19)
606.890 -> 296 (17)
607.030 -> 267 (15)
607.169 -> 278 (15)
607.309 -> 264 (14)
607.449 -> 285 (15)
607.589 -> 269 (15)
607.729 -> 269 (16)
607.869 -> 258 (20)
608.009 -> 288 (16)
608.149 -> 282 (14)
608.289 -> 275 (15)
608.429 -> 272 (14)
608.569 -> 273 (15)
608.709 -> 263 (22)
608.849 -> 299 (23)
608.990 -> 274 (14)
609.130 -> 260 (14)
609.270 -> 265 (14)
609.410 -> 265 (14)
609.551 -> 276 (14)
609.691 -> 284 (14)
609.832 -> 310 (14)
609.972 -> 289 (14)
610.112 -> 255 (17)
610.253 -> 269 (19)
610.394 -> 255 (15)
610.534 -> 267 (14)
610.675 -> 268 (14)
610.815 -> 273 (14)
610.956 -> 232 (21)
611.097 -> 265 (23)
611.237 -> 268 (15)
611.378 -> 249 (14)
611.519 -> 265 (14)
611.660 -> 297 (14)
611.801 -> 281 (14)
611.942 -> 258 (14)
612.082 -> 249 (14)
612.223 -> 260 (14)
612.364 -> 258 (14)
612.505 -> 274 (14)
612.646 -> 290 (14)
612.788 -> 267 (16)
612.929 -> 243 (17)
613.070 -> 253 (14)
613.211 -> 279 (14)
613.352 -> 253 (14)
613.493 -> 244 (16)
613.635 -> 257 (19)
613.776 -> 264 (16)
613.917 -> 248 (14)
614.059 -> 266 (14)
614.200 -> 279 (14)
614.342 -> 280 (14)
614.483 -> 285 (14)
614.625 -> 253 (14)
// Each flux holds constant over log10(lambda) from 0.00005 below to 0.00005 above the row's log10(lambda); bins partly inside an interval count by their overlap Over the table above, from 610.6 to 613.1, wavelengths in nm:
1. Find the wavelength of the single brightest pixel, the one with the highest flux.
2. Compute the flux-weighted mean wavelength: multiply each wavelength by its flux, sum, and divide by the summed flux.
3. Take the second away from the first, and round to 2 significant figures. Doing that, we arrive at -0.21 nm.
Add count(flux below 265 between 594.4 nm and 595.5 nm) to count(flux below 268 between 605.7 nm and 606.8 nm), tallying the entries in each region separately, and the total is 6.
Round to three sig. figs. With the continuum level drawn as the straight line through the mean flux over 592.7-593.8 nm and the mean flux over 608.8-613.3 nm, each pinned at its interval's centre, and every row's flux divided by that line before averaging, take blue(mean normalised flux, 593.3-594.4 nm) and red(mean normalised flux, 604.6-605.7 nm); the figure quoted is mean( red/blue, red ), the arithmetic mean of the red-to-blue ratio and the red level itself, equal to 1.02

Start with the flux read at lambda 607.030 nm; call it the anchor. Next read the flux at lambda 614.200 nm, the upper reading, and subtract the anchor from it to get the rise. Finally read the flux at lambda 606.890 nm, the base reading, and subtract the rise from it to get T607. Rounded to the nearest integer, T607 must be 284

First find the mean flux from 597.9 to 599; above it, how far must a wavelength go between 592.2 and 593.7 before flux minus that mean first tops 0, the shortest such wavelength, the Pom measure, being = 592.257 nm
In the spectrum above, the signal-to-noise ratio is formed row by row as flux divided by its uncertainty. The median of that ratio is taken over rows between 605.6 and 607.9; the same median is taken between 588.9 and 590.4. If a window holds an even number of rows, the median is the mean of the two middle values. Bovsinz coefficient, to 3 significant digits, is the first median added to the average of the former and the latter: 34.9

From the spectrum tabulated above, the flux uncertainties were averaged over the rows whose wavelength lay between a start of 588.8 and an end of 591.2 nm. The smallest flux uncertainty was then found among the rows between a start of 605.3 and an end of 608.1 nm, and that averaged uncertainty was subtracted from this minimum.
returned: -0.11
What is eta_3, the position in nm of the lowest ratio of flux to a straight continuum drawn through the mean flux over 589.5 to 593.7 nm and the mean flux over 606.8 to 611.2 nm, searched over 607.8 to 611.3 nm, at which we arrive 610.956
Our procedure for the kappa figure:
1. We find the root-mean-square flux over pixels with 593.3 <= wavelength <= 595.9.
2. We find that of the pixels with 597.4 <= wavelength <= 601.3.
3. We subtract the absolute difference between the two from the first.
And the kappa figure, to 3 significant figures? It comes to 263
